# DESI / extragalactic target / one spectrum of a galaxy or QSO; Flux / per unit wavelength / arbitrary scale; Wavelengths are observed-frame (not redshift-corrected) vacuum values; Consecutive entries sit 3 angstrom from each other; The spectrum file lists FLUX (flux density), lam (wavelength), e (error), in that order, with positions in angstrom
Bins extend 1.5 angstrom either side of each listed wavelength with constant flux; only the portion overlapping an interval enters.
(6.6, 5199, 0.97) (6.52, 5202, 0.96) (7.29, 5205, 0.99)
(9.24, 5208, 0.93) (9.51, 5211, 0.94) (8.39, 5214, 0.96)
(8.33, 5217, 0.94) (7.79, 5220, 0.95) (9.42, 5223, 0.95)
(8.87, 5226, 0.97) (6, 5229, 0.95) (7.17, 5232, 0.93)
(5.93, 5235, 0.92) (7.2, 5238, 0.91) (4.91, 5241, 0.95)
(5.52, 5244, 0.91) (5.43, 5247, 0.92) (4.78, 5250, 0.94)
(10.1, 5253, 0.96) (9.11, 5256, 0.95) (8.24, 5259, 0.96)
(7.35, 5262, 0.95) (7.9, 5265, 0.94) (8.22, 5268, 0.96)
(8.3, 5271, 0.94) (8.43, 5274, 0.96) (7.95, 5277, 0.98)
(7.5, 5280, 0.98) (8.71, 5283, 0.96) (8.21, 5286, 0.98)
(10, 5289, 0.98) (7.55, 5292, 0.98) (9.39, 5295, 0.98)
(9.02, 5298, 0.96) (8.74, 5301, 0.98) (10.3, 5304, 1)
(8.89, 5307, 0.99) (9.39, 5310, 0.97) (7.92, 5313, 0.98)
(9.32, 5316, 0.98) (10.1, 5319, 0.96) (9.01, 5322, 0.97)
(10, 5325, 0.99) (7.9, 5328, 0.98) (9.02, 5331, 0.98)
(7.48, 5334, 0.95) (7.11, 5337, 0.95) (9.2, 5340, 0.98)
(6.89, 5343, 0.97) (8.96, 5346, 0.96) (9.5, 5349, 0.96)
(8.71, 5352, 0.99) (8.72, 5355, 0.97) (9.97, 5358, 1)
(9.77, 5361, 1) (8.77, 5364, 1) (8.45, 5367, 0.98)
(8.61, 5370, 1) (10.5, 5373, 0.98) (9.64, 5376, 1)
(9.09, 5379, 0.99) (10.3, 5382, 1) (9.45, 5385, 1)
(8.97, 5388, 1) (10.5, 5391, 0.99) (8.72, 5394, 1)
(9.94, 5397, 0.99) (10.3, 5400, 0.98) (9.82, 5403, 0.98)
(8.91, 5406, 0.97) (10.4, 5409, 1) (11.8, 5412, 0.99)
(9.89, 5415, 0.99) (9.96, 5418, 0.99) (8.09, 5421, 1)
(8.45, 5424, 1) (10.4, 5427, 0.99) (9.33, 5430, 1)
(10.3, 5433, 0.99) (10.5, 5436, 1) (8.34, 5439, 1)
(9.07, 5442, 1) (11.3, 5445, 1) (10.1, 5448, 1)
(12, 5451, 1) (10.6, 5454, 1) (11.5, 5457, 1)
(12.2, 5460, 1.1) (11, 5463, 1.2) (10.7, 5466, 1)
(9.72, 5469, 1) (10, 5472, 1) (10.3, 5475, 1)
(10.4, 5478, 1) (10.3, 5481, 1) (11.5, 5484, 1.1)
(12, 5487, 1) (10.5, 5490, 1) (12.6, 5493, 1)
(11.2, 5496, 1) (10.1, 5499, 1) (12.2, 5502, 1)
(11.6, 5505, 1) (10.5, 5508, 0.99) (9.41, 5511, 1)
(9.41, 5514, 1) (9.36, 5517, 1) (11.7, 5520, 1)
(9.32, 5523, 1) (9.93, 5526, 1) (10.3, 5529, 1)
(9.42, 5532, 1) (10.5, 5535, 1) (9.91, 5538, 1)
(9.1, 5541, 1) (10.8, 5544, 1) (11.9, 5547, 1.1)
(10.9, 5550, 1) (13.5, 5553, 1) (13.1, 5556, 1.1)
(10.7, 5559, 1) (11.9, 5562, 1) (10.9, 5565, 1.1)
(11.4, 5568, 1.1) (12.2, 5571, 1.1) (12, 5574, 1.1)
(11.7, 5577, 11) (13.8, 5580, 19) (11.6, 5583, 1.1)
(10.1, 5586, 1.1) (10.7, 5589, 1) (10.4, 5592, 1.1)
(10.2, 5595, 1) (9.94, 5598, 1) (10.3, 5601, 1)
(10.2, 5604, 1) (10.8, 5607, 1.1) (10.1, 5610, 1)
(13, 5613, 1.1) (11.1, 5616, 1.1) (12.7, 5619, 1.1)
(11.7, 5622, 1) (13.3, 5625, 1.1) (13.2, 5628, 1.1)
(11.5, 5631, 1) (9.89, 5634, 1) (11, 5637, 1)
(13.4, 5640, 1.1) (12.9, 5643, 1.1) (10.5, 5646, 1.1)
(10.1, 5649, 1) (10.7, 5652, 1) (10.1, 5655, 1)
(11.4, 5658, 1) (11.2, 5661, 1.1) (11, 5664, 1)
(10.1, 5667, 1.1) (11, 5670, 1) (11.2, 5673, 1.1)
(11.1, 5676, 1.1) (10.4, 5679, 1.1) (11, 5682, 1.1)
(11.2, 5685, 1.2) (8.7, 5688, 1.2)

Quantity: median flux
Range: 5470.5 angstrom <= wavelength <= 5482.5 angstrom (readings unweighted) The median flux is 10.3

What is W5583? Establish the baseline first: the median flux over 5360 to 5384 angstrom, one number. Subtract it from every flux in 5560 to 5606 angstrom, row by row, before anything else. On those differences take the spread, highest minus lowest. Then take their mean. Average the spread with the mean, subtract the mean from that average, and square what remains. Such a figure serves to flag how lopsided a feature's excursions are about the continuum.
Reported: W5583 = 1.1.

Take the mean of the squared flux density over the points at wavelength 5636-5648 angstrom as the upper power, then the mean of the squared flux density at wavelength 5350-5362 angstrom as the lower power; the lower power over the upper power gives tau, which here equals 0.60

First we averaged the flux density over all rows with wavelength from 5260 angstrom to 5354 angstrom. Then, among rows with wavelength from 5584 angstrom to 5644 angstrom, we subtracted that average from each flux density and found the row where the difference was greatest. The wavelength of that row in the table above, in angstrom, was 5640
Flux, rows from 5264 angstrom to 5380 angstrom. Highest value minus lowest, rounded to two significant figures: 3.6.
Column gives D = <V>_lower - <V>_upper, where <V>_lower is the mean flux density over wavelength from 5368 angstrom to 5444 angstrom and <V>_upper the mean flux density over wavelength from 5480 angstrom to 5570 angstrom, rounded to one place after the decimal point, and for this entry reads -1.2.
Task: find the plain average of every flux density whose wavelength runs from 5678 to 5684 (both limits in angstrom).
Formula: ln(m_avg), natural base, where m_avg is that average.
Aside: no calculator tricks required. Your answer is 2.4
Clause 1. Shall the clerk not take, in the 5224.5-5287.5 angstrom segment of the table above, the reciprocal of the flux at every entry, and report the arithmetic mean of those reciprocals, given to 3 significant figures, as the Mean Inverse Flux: 0.141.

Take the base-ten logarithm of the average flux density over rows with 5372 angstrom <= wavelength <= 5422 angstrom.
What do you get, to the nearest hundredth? 0.99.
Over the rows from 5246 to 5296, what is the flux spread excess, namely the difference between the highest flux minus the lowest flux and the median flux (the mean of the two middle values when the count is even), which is -2.90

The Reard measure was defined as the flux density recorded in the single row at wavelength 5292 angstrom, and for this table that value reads 7.55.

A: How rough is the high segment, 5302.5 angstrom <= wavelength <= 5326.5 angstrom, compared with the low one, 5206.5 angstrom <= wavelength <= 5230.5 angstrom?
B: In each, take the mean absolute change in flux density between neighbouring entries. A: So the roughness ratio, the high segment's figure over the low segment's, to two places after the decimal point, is 1.09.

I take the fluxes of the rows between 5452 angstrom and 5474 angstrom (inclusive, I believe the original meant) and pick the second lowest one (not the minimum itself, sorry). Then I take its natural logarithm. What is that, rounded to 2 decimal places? 2.30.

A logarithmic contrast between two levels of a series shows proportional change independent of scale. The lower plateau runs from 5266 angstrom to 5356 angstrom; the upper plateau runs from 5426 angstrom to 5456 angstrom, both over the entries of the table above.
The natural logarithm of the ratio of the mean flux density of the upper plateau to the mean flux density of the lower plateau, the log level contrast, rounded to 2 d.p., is 0.16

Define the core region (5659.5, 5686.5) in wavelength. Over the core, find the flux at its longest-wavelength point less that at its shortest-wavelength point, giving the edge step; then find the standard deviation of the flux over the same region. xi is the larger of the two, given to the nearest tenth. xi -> 0.4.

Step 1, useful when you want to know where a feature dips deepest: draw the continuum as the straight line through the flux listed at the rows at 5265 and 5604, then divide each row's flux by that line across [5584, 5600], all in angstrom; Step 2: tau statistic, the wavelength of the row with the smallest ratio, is 5598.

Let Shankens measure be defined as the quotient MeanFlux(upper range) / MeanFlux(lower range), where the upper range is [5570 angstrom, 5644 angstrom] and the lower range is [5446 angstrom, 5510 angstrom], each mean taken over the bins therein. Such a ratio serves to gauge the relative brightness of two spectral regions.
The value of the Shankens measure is 1.05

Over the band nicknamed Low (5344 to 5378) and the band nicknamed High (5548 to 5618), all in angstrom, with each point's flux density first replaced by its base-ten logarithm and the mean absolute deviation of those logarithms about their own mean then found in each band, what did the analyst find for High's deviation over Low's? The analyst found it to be 1.3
